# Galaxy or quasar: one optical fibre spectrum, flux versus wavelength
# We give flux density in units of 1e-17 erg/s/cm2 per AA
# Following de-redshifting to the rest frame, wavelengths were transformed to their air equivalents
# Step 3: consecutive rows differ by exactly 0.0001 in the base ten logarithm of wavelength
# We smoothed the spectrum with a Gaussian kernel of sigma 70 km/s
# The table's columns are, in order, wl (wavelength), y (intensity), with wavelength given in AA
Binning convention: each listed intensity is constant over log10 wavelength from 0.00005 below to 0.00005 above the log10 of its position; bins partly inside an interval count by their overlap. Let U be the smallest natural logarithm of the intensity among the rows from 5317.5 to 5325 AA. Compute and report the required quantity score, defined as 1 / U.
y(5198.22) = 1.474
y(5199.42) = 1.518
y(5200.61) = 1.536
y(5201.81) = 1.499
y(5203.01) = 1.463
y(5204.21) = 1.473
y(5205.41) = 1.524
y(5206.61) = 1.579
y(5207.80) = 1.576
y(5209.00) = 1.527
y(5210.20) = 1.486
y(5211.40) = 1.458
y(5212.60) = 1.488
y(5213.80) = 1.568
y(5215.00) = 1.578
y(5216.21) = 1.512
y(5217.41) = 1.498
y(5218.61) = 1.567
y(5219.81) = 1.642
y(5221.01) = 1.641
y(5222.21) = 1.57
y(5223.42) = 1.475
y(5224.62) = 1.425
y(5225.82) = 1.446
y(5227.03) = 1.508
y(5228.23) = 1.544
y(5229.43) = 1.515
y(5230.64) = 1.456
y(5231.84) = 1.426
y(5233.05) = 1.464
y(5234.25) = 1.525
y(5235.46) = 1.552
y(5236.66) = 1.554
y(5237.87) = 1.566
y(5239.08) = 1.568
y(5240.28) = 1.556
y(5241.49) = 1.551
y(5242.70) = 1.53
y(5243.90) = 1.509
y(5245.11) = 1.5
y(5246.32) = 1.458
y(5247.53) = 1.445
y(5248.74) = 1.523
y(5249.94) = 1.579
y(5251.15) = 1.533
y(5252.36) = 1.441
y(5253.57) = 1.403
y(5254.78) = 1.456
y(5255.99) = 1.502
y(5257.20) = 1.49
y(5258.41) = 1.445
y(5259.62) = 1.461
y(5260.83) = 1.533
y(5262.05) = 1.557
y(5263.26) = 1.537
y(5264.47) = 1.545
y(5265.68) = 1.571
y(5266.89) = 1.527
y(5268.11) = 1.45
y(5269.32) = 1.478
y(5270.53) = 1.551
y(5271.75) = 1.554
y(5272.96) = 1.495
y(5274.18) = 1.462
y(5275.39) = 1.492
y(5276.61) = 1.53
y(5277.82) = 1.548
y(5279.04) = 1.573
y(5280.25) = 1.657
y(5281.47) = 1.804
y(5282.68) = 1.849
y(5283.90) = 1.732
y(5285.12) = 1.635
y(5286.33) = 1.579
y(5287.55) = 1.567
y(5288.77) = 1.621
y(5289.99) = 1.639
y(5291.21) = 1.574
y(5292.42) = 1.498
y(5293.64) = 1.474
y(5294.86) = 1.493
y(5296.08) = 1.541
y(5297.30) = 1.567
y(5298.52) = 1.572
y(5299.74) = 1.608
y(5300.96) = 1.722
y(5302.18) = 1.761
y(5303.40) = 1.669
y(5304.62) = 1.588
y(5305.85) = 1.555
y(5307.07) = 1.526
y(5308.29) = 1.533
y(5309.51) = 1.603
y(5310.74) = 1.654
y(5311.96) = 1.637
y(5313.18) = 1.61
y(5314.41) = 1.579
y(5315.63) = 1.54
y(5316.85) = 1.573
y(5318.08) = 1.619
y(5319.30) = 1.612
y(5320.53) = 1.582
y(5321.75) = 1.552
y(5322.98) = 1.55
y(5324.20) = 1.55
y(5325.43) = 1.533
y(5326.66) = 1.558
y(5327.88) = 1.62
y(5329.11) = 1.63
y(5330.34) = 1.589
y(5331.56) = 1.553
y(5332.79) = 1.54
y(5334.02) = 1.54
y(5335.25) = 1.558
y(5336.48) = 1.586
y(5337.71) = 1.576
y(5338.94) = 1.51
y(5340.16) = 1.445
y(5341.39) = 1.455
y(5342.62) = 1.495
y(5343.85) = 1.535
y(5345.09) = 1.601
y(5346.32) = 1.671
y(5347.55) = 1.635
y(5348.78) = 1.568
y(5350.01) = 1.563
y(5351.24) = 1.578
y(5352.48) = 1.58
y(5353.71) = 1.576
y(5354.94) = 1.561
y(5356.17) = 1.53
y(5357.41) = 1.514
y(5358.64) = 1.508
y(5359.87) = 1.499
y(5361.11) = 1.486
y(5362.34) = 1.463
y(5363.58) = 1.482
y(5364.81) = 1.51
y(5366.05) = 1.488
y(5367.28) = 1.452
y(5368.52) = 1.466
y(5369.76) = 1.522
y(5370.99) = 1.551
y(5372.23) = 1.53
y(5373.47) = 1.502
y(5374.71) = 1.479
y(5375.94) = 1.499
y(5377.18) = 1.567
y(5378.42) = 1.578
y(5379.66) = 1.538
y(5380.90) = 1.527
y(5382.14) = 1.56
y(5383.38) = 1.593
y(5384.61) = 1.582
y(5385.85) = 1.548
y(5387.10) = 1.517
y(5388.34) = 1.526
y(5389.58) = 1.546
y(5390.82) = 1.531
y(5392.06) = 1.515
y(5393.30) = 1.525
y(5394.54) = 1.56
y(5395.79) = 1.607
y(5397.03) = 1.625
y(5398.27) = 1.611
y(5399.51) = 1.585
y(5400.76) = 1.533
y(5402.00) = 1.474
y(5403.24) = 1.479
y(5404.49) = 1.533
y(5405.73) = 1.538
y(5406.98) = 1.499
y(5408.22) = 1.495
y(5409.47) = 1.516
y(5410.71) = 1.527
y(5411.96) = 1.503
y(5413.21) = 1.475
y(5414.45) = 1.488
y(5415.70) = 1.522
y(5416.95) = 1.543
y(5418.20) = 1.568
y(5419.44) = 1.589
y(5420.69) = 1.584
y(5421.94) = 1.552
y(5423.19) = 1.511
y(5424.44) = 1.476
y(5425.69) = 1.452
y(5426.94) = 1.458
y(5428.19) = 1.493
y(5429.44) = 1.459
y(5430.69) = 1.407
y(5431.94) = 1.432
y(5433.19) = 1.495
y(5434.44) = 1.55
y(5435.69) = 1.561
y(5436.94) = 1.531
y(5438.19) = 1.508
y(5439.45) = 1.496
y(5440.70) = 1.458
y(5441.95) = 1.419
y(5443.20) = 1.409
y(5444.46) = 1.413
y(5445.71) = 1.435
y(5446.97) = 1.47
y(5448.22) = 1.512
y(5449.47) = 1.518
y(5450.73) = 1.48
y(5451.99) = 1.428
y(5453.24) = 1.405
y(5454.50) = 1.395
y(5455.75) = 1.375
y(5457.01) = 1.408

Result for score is 2.28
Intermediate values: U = 0.44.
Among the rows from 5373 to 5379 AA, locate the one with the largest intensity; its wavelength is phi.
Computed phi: 5378.42 AA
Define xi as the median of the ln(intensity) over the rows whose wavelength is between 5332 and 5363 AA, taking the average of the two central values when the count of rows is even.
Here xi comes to 0.43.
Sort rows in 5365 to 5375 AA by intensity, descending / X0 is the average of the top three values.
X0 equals 1.53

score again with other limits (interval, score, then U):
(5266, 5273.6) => 2.69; 0.37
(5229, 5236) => 2.82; 0.35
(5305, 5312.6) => 2.37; 0.42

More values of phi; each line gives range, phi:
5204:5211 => 5206.61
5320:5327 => 5320.53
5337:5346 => 5345.09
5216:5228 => 5219.81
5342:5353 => 5346.32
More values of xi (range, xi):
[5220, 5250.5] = 0.42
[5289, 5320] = 0.46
